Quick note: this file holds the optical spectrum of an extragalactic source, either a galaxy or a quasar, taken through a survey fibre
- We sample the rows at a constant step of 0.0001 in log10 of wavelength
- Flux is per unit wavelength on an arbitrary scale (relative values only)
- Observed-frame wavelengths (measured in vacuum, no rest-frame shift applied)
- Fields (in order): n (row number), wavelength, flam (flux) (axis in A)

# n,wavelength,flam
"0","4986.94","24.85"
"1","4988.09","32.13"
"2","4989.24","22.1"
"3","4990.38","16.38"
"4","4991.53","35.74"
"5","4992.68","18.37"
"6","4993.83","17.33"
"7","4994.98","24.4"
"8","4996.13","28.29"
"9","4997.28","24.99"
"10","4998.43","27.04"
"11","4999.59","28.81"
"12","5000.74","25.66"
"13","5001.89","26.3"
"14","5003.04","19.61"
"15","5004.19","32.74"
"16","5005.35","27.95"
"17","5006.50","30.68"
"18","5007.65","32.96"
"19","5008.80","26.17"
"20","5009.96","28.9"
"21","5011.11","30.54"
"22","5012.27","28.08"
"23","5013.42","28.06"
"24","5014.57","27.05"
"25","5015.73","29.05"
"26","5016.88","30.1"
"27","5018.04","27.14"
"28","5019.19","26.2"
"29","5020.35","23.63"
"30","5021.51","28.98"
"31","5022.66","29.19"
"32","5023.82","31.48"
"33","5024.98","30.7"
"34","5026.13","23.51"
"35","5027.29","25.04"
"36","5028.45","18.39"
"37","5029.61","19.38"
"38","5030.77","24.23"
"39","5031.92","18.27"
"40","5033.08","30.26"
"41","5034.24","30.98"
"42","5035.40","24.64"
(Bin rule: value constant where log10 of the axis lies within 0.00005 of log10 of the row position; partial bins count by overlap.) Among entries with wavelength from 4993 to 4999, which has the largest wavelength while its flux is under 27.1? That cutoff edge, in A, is 4998.43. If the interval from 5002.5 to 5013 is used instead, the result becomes 5008.80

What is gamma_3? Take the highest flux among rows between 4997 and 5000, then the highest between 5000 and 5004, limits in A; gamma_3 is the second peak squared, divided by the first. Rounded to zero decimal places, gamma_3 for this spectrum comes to 24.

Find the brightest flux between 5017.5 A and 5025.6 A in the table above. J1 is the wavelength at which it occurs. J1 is 5023.82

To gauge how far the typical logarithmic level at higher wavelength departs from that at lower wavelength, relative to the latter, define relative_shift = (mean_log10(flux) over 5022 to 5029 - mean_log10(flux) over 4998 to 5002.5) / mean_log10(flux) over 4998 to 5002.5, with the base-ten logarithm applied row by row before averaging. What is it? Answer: -0.01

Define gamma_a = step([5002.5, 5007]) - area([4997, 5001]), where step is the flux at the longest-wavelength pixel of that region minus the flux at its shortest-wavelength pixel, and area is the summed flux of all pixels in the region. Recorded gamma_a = -95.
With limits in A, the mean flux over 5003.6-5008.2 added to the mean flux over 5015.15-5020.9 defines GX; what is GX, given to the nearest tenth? 58.3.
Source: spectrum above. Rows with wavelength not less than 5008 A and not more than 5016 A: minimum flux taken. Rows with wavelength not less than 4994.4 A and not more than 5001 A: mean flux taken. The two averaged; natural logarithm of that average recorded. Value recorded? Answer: 3.27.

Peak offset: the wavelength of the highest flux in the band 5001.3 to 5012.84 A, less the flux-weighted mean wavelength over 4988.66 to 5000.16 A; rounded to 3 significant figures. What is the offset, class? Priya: 13.0 A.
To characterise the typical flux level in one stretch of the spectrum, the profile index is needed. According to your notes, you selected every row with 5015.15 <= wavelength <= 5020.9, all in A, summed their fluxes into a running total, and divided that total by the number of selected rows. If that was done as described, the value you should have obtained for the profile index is 27.2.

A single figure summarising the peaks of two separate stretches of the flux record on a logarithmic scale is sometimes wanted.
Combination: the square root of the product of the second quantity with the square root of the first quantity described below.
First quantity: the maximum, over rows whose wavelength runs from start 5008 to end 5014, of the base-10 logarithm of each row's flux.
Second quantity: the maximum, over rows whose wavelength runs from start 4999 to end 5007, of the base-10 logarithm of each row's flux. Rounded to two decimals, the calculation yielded 1.36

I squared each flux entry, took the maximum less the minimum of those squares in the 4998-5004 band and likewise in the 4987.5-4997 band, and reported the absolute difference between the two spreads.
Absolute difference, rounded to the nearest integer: 564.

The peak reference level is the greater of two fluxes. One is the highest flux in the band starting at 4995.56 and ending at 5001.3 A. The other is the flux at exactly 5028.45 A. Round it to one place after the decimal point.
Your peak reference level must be 28.8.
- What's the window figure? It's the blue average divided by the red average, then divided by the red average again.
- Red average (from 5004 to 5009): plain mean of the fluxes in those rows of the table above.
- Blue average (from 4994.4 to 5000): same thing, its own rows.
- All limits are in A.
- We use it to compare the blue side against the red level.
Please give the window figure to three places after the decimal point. 0.029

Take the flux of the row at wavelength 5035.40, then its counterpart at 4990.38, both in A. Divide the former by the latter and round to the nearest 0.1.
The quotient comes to 1.5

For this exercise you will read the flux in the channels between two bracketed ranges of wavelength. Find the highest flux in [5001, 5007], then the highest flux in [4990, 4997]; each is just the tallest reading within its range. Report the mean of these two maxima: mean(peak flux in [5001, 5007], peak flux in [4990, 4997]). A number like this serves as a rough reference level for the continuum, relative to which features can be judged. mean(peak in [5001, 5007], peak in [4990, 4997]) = 34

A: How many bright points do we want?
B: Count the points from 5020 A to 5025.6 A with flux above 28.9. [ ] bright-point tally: 4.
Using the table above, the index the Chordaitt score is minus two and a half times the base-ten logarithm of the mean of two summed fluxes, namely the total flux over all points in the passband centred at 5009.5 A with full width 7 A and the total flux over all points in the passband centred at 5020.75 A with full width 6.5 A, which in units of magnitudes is -5.59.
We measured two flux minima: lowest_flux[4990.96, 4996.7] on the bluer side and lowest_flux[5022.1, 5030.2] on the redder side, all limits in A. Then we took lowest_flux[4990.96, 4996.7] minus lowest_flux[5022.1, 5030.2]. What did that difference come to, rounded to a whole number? -1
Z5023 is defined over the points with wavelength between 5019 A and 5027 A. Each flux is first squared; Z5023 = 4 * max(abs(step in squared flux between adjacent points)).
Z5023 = 1559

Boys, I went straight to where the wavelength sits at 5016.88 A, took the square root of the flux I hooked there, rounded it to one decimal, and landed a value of 5.5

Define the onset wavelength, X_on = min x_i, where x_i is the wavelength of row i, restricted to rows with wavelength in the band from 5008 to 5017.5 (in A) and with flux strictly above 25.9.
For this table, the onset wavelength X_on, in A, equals 5008.80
